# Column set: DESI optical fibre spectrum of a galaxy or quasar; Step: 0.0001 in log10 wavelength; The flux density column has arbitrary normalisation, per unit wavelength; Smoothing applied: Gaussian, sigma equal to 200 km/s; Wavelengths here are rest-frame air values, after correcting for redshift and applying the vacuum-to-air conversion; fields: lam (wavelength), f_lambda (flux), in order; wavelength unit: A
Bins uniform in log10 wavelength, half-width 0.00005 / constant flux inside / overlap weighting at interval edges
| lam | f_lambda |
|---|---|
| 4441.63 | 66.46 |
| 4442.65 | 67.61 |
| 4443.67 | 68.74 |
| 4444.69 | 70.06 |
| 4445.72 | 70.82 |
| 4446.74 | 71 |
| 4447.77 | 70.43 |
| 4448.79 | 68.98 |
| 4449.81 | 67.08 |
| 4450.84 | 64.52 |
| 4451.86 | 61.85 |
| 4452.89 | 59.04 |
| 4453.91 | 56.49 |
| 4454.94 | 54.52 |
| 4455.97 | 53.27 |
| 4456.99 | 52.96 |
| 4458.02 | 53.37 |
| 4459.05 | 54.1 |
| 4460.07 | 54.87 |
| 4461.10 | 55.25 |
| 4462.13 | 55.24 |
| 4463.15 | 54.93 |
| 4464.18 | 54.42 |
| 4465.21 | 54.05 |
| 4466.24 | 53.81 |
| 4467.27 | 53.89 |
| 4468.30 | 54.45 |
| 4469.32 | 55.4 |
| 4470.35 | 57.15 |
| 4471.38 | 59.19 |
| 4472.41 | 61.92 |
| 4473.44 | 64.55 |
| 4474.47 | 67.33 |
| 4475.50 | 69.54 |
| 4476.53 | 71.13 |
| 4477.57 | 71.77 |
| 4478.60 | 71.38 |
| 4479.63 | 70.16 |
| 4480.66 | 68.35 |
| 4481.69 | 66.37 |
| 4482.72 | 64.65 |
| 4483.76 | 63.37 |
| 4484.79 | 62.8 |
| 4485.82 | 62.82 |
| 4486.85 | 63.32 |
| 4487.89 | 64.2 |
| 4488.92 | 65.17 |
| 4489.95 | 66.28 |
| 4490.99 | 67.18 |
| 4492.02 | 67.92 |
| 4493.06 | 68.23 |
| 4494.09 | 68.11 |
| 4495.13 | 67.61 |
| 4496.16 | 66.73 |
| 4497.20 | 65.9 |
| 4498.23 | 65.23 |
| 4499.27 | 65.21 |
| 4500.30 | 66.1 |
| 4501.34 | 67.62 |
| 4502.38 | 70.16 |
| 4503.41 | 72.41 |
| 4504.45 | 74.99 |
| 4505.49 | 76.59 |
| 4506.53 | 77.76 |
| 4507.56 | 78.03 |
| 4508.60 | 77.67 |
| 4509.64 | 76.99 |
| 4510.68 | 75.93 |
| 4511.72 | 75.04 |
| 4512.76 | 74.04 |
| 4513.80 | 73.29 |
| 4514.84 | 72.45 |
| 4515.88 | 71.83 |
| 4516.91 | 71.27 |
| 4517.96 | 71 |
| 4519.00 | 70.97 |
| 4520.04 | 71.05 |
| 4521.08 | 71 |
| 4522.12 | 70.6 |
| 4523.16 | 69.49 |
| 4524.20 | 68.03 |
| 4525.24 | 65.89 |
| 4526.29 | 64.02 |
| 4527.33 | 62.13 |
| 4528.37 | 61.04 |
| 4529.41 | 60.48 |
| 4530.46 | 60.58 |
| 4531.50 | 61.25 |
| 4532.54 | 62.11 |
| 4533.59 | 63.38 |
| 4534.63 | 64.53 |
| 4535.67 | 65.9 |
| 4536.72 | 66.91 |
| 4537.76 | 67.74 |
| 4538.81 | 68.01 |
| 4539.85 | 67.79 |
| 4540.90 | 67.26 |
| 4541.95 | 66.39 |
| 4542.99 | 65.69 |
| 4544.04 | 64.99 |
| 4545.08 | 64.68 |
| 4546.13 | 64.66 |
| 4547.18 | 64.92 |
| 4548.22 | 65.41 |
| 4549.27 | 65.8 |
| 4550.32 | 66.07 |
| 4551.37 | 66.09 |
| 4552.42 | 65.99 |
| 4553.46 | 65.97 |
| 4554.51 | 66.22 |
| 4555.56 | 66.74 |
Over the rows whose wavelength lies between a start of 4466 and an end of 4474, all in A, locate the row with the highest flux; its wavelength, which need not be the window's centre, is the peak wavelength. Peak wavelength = 4473.44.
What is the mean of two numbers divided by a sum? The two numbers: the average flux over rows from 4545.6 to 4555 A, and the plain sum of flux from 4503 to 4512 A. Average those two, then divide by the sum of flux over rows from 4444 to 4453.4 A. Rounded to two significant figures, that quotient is 0.62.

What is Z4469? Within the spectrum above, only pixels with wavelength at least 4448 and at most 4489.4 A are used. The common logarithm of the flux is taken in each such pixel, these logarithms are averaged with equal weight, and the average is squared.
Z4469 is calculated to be 3.18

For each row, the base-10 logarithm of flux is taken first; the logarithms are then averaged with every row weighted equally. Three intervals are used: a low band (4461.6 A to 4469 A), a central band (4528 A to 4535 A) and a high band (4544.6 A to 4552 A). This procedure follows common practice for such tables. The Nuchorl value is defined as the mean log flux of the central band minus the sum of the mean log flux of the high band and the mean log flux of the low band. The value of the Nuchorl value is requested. -1.76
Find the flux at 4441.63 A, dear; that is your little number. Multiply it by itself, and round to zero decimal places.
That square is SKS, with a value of 4417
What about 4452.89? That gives 3486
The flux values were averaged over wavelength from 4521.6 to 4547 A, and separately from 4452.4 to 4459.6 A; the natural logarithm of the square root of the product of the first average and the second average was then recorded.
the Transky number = 4.09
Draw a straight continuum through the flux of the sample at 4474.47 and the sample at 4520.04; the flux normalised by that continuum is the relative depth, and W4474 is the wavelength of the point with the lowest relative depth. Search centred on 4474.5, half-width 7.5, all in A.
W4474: 4467.27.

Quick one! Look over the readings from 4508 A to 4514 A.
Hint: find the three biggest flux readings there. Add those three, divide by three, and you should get 77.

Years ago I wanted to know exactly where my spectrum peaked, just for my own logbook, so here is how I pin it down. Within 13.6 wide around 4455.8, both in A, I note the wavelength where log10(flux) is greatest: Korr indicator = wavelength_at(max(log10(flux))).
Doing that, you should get 4449.81 A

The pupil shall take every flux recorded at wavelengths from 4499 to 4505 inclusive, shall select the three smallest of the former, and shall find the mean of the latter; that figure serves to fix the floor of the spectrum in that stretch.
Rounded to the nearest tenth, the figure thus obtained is 66.3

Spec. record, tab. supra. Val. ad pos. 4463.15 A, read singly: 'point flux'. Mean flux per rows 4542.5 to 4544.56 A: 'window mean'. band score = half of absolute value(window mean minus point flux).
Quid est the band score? 5.2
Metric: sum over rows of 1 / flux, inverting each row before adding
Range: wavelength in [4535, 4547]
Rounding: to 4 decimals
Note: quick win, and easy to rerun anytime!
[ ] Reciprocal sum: 0.1658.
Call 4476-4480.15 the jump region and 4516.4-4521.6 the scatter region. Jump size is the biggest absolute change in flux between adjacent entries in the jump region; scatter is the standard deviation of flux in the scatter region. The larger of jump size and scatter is 1.2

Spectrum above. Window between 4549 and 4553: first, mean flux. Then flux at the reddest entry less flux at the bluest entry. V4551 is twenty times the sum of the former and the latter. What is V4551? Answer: 1324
